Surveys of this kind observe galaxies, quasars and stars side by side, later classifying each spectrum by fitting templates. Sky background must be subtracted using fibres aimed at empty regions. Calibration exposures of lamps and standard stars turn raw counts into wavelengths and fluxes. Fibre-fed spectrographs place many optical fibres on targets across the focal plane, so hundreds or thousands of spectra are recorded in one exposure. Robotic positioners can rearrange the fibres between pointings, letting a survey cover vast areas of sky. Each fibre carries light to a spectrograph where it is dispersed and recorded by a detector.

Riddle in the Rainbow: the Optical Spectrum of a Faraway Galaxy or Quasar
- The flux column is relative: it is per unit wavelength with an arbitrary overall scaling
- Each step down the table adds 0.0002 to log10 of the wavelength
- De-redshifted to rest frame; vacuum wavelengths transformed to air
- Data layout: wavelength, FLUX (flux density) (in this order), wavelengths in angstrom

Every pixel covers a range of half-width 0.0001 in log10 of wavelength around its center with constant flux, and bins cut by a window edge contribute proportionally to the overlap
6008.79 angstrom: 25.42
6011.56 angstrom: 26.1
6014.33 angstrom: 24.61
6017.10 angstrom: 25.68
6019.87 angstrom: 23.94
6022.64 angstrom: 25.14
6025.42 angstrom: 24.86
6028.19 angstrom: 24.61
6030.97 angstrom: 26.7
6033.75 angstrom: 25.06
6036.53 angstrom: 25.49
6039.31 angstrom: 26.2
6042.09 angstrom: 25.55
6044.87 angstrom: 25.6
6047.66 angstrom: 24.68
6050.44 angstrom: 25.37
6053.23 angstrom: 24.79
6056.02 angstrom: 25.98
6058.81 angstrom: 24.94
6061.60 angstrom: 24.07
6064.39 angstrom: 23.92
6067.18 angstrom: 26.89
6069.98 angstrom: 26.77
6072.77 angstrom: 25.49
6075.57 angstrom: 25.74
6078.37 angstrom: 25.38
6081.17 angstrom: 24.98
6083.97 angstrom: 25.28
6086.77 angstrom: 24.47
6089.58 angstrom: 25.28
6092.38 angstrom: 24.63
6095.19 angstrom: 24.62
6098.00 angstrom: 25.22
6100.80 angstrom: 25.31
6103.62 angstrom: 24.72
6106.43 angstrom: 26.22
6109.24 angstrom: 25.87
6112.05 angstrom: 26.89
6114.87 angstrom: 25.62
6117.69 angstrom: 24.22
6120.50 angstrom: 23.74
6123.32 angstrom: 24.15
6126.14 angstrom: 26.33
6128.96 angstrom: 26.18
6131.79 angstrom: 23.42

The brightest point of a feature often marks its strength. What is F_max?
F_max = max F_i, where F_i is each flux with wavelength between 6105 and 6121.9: 26.89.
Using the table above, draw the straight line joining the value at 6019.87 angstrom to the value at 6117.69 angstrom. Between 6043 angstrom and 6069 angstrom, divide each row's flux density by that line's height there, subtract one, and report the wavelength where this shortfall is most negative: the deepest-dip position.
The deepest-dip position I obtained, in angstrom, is 6064.39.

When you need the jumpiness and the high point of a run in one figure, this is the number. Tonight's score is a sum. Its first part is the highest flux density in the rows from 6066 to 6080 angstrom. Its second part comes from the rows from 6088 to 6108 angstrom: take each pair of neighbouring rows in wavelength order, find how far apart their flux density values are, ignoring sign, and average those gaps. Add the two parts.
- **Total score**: 27.5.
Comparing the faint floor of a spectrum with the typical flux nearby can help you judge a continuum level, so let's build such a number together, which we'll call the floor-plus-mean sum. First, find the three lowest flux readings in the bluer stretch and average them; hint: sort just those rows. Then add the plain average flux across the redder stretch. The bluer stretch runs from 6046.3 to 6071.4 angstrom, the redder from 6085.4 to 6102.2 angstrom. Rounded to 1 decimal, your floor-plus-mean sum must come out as 49.1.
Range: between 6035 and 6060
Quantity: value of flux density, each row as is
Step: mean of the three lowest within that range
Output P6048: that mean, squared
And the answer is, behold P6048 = 615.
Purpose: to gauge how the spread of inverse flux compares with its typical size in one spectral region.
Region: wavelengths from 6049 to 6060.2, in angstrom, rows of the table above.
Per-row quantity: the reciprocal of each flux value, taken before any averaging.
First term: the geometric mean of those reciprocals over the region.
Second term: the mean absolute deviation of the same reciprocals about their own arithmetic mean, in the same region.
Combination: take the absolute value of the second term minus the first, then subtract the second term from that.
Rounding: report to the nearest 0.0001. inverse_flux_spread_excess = 0.0383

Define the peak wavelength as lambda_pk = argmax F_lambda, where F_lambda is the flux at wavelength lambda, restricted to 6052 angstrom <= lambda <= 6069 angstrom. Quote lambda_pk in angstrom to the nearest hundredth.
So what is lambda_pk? 6067.18 angstrom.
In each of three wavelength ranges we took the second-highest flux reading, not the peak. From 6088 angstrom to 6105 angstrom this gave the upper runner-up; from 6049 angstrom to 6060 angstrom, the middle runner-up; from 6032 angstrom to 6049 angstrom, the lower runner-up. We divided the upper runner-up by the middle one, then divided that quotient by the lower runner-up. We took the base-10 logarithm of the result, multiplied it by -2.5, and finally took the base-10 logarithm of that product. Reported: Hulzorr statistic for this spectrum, 0.547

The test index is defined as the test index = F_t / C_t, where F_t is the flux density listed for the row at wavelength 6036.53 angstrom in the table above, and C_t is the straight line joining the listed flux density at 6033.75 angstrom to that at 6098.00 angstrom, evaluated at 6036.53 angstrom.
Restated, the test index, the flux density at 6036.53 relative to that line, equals 1.02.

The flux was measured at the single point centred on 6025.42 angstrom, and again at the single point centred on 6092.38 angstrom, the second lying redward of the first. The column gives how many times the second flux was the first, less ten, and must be -9.01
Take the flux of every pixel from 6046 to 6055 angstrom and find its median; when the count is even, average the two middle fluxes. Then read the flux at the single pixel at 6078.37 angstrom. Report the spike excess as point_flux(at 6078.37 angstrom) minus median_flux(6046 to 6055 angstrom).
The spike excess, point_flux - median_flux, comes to 0.6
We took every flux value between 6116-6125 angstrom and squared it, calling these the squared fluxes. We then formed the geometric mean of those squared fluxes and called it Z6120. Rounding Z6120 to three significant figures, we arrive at 578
